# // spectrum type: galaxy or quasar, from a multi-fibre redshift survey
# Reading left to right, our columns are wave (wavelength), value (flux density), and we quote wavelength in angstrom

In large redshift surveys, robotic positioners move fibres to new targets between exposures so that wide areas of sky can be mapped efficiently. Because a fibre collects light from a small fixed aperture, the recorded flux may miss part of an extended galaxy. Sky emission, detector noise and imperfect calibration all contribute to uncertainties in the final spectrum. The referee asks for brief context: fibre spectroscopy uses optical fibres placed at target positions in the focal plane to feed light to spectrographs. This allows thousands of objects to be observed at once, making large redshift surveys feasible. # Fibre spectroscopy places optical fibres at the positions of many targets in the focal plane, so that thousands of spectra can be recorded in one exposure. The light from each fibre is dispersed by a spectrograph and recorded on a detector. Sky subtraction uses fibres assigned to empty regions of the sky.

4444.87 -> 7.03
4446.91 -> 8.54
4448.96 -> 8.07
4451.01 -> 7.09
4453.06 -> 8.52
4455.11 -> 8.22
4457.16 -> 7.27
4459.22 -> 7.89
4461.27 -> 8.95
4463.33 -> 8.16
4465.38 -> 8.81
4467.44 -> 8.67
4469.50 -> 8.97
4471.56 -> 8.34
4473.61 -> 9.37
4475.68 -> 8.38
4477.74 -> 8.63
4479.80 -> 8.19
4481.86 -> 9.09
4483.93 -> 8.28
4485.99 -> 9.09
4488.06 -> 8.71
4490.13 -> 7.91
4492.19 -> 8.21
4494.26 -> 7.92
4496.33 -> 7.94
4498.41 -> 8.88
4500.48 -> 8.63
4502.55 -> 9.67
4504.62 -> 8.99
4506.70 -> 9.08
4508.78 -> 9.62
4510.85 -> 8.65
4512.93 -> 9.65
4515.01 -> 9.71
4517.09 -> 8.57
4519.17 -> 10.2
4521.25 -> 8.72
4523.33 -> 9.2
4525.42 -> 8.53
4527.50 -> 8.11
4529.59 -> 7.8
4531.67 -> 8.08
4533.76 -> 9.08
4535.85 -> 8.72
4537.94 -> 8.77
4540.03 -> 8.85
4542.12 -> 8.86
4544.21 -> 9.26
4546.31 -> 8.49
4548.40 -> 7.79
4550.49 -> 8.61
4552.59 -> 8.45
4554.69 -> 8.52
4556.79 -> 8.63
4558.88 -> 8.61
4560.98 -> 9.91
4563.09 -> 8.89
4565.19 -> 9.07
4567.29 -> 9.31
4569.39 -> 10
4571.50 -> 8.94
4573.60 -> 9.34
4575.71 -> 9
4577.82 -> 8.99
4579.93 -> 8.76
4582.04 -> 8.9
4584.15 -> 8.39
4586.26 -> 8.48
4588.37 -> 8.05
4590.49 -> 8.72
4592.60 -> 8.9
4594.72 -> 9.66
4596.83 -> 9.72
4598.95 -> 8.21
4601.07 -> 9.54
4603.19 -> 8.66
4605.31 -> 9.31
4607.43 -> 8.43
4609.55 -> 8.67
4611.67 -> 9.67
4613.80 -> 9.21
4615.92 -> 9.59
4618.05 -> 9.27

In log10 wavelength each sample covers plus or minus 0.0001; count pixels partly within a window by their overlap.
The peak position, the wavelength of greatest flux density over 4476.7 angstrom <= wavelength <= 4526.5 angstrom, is 4519.17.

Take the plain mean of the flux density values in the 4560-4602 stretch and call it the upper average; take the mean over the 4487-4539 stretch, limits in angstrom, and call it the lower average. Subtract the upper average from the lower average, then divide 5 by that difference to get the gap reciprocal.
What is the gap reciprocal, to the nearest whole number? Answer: -19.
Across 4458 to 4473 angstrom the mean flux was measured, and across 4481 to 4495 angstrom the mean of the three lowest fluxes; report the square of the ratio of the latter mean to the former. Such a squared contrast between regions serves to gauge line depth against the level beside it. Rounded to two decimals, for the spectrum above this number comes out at 0.88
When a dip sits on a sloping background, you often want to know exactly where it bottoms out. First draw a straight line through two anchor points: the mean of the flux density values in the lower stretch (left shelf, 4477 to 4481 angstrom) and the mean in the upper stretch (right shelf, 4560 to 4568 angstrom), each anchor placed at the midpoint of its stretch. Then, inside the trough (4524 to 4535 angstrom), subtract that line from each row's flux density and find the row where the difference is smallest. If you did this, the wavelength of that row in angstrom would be 4529.59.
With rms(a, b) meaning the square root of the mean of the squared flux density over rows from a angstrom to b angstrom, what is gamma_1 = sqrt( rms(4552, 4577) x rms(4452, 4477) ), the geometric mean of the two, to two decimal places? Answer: 8.77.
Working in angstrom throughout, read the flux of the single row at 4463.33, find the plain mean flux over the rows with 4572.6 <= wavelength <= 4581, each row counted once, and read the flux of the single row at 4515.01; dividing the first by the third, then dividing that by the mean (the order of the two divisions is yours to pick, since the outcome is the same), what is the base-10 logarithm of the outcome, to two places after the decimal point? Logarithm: -1.03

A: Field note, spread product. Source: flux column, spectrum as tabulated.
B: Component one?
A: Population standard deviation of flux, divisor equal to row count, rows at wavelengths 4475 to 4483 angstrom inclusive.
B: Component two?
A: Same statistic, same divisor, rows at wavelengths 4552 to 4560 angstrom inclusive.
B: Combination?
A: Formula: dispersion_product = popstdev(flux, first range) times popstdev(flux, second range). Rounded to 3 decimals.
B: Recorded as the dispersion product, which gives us 0.024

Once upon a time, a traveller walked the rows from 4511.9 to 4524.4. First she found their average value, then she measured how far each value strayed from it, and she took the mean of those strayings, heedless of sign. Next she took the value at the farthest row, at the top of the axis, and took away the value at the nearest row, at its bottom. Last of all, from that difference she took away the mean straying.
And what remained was -1.0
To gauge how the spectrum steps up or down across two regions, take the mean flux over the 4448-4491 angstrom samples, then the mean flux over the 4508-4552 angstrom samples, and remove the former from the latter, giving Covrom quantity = 0.4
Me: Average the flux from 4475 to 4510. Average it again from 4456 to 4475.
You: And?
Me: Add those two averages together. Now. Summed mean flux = 17.2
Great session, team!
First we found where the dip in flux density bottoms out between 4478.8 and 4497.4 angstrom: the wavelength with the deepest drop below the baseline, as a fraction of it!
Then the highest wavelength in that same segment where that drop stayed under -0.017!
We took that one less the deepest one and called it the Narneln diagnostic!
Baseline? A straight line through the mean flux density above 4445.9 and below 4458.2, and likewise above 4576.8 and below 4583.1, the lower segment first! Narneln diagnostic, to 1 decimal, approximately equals -6.2 angstrom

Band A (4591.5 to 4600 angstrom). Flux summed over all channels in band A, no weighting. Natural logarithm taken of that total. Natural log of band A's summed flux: 3.60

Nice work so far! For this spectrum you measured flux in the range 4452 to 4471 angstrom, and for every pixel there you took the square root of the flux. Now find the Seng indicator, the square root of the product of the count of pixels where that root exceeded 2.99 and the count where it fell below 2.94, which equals 3.2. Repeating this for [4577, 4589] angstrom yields 1.7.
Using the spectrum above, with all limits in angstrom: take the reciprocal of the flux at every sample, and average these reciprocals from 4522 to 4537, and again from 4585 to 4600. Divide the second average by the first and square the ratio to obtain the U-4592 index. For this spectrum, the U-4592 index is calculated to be 0.93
